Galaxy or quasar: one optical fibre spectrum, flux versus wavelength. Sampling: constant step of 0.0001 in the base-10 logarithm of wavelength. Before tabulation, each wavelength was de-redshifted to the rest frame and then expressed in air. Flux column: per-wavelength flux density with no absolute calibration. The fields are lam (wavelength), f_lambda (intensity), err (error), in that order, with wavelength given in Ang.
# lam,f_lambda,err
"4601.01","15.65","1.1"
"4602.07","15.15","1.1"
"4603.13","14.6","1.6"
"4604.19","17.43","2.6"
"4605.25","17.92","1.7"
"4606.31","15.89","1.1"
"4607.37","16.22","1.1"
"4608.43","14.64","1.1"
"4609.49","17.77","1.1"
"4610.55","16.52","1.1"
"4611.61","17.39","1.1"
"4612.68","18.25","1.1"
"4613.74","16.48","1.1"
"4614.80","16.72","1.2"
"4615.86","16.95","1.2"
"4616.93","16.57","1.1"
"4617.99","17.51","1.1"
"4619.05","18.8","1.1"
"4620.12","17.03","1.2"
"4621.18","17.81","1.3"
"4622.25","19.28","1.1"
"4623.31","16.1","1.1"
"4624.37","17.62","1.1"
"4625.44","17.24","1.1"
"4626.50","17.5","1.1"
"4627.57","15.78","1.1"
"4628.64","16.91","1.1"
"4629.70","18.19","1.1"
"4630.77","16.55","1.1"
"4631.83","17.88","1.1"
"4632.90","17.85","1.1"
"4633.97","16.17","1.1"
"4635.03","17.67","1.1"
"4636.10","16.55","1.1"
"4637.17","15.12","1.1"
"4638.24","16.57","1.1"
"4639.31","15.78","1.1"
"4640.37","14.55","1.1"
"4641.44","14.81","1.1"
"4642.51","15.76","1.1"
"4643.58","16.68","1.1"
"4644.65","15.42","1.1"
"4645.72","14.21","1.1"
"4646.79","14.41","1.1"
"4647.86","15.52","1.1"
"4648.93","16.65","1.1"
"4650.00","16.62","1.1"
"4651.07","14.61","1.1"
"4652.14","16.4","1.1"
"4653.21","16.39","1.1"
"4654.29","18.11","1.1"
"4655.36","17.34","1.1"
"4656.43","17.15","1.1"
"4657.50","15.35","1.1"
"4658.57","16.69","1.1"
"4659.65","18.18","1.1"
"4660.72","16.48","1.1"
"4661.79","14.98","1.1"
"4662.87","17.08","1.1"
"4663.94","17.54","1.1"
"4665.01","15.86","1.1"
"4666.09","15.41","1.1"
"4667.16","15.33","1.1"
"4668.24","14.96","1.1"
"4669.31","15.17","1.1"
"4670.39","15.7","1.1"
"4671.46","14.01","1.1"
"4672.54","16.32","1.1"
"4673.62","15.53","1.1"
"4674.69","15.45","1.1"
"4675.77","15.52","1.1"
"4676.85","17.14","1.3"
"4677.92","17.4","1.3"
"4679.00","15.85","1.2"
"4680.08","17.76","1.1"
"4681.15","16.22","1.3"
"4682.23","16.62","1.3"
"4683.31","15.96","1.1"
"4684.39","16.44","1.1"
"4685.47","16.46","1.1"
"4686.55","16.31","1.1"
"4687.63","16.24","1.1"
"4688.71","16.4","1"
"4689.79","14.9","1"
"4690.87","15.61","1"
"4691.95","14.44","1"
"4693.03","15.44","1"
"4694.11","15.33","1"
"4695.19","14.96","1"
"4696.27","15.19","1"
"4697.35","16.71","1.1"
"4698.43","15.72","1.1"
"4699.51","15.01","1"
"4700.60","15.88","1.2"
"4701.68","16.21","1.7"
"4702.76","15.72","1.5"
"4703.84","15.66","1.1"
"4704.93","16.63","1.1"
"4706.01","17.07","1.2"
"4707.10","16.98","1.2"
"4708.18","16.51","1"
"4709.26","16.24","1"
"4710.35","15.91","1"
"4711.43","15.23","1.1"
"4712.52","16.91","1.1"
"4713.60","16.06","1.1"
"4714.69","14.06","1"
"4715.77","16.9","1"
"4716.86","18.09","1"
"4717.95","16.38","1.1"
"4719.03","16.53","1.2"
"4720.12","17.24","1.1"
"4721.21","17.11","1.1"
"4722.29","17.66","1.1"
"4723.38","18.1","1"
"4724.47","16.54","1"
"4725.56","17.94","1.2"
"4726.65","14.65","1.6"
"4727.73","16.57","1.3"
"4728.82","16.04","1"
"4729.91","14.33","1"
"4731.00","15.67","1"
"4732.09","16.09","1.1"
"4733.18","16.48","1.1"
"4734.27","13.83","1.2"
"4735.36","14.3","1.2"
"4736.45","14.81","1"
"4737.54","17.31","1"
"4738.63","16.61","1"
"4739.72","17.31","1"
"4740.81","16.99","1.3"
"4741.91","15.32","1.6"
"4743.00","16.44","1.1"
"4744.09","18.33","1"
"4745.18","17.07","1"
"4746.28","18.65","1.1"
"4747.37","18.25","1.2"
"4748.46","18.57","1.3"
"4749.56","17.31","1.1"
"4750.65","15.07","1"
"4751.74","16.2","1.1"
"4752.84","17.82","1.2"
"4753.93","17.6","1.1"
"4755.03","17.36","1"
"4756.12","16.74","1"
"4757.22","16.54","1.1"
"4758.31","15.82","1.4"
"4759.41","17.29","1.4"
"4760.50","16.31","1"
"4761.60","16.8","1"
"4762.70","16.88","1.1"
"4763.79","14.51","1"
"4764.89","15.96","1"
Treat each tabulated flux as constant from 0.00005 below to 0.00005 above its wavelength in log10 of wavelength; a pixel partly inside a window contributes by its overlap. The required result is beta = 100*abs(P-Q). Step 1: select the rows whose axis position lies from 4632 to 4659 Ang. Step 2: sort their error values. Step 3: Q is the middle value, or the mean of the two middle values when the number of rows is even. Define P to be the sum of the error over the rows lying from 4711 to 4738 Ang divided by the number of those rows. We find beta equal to 0.4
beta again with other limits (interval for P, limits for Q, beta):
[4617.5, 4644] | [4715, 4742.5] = 1.2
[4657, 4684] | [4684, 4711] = 3.6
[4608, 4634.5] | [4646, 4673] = 2.0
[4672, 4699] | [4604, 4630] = 0.4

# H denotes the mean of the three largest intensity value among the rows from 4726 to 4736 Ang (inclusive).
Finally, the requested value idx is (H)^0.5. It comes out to 4.05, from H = 16.4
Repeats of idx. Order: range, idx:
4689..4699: 4.00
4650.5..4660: 4.23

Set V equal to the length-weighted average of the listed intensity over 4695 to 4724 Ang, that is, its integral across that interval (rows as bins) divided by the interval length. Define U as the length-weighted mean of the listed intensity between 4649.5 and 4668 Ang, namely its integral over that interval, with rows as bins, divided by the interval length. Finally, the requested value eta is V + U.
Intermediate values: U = 16.42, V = 16.3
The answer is 32.8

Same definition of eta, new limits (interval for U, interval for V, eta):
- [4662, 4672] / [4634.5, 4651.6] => 31.3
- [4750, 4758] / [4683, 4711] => 32.7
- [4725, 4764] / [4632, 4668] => 32.7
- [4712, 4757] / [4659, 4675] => 32.5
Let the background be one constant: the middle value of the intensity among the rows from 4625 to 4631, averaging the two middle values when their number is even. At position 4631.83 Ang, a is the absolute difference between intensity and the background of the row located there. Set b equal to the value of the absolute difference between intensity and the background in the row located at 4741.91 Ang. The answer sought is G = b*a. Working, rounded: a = 0.8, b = 1.8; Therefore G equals 1.4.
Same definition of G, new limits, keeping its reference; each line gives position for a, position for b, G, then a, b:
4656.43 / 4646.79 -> 0.2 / 0.1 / 2.7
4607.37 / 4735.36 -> 2.4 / 0.9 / 2.8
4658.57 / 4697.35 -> 0.1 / 0.4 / 0.4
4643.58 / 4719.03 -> 0.2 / 0.4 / 0.5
